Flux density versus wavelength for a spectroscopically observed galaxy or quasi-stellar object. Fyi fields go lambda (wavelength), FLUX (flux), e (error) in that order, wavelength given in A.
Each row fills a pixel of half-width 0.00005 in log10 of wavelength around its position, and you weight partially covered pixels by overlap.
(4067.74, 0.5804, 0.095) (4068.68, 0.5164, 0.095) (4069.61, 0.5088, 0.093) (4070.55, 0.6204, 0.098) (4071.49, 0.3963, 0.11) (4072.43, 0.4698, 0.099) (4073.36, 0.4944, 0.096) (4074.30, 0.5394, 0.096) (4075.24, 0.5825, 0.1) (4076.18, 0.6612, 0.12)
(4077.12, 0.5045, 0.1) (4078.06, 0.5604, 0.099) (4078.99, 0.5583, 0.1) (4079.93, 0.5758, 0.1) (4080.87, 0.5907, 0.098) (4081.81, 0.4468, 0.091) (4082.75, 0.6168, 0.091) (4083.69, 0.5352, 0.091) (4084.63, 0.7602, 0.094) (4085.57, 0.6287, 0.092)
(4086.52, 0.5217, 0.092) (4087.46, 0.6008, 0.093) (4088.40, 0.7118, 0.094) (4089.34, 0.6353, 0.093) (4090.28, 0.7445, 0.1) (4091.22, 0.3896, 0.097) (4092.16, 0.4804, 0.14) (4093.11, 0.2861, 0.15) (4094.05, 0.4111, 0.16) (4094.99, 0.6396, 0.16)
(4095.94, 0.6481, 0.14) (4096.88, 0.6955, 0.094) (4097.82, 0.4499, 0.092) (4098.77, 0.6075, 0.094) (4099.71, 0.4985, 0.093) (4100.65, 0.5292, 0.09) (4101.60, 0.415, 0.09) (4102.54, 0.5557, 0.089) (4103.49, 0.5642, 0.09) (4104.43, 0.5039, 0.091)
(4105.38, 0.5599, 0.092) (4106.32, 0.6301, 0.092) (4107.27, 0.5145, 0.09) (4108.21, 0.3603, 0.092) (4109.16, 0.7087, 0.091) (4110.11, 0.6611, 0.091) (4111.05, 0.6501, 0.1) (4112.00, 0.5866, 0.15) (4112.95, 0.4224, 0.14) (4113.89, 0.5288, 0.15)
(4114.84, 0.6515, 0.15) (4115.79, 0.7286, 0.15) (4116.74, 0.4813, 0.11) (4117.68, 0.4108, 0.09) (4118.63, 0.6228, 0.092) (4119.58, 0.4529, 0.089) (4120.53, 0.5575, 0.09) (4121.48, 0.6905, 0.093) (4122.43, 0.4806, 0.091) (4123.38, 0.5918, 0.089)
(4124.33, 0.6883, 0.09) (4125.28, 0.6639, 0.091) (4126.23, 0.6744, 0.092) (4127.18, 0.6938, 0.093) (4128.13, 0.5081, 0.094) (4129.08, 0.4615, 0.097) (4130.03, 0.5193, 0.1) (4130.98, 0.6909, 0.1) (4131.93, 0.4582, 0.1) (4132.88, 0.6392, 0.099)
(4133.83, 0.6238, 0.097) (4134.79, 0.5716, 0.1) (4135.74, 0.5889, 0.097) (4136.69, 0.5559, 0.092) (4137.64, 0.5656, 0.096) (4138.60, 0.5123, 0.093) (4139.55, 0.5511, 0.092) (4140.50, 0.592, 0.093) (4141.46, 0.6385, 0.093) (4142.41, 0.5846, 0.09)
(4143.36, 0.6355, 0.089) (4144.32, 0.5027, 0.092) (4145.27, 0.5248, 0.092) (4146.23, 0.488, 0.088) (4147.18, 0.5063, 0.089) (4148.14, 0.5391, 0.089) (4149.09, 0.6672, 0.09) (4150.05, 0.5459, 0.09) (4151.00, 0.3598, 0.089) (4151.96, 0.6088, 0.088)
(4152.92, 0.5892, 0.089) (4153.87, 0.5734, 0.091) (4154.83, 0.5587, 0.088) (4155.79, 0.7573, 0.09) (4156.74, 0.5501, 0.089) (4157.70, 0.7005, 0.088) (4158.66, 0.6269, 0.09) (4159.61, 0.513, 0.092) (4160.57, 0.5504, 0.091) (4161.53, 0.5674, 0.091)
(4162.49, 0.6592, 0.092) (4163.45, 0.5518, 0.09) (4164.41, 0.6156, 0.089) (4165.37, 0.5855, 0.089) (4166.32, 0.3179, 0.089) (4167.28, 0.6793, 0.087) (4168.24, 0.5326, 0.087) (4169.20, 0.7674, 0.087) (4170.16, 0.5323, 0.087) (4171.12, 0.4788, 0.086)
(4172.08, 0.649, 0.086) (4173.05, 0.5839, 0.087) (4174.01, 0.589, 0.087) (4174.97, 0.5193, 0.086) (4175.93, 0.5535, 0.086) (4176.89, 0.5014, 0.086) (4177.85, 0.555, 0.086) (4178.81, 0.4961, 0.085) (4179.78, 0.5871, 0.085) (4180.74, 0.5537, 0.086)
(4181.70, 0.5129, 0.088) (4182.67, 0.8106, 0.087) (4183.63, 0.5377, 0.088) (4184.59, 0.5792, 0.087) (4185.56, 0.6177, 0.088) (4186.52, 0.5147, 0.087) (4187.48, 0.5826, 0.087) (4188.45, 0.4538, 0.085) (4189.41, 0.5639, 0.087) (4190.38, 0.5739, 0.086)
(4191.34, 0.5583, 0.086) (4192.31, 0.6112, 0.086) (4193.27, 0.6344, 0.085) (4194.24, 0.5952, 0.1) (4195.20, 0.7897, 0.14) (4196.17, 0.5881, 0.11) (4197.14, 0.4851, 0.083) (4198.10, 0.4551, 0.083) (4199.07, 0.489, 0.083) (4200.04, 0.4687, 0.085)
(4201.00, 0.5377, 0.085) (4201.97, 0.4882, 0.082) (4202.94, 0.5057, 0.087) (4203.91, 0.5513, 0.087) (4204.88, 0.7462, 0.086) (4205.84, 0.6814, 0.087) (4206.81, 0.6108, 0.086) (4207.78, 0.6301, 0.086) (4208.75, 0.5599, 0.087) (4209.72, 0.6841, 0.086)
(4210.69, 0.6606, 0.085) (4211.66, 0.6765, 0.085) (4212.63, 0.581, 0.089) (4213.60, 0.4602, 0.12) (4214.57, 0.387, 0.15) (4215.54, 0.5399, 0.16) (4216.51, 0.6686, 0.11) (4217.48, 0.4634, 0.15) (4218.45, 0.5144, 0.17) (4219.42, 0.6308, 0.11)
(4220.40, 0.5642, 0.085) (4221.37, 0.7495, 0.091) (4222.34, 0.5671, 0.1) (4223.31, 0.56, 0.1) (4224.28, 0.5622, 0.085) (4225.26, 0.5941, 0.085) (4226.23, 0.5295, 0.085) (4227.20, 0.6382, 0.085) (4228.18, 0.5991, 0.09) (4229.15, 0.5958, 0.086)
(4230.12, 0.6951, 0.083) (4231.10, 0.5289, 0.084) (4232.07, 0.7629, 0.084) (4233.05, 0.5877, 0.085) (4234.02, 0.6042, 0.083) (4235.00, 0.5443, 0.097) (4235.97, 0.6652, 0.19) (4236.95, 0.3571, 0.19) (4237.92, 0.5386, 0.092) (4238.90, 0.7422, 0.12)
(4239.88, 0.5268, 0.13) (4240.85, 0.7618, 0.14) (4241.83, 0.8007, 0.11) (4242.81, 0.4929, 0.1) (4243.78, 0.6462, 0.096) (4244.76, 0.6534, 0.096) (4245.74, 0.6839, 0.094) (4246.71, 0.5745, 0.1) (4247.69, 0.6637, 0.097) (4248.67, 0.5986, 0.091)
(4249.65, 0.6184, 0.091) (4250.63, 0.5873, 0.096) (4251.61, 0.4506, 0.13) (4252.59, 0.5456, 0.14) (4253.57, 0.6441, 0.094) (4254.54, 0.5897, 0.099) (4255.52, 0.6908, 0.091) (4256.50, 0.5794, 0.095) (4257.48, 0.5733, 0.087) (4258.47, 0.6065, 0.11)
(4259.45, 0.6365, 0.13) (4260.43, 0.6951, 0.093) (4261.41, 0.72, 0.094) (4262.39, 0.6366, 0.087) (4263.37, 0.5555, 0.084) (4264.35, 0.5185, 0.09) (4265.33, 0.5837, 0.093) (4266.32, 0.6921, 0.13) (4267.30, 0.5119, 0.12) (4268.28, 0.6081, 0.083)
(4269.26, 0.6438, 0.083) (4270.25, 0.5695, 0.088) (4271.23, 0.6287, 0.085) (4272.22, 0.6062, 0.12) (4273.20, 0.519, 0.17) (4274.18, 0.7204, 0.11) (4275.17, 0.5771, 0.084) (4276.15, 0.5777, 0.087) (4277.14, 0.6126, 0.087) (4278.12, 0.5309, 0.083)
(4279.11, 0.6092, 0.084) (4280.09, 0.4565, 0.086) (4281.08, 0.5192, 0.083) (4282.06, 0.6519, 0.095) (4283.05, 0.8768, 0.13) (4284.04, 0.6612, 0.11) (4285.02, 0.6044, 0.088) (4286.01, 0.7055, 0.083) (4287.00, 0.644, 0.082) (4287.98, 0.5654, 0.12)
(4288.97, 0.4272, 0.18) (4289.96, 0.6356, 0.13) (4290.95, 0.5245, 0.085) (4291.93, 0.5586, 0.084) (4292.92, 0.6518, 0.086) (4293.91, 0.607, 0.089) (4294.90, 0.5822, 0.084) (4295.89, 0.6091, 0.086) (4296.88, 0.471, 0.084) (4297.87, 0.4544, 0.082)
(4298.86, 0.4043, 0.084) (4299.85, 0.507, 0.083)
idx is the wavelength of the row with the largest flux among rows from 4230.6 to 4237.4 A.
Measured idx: 4232.07 A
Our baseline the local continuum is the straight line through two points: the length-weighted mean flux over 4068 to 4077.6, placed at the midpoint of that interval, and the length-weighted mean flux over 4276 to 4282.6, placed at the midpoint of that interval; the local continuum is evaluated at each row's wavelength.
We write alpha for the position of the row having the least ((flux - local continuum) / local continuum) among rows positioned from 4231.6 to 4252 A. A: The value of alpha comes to 4236.95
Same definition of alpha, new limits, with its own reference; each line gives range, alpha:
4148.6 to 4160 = 4151.00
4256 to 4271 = 4267.30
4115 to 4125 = 4117.68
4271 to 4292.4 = 4288.97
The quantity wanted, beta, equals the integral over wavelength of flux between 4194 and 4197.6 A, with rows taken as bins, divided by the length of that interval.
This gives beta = 0.62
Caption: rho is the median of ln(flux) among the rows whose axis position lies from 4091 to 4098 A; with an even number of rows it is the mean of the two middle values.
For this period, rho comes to -0.77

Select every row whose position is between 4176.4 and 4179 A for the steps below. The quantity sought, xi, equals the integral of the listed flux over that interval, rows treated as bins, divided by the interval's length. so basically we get 0.521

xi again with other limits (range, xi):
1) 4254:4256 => 0.643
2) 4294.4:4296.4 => 0.594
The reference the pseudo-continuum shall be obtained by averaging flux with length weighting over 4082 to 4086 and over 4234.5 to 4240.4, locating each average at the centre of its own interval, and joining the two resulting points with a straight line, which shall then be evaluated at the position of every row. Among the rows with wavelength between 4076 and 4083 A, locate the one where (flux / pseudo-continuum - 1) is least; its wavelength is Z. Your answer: 4081.81 A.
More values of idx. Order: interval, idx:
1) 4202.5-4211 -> 4204.88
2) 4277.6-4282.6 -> 4282.06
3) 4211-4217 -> 4211.66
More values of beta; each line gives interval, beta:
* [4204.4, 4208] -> 0.67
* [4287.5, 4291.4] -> 0.54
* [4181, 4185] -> 0.61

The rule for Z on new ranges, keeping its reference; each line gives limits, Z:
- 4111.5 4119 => 4117.68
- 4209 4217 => 4214.57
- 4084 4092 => 4091.22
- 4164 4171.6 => 4166.32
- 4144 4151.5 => 4151.00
